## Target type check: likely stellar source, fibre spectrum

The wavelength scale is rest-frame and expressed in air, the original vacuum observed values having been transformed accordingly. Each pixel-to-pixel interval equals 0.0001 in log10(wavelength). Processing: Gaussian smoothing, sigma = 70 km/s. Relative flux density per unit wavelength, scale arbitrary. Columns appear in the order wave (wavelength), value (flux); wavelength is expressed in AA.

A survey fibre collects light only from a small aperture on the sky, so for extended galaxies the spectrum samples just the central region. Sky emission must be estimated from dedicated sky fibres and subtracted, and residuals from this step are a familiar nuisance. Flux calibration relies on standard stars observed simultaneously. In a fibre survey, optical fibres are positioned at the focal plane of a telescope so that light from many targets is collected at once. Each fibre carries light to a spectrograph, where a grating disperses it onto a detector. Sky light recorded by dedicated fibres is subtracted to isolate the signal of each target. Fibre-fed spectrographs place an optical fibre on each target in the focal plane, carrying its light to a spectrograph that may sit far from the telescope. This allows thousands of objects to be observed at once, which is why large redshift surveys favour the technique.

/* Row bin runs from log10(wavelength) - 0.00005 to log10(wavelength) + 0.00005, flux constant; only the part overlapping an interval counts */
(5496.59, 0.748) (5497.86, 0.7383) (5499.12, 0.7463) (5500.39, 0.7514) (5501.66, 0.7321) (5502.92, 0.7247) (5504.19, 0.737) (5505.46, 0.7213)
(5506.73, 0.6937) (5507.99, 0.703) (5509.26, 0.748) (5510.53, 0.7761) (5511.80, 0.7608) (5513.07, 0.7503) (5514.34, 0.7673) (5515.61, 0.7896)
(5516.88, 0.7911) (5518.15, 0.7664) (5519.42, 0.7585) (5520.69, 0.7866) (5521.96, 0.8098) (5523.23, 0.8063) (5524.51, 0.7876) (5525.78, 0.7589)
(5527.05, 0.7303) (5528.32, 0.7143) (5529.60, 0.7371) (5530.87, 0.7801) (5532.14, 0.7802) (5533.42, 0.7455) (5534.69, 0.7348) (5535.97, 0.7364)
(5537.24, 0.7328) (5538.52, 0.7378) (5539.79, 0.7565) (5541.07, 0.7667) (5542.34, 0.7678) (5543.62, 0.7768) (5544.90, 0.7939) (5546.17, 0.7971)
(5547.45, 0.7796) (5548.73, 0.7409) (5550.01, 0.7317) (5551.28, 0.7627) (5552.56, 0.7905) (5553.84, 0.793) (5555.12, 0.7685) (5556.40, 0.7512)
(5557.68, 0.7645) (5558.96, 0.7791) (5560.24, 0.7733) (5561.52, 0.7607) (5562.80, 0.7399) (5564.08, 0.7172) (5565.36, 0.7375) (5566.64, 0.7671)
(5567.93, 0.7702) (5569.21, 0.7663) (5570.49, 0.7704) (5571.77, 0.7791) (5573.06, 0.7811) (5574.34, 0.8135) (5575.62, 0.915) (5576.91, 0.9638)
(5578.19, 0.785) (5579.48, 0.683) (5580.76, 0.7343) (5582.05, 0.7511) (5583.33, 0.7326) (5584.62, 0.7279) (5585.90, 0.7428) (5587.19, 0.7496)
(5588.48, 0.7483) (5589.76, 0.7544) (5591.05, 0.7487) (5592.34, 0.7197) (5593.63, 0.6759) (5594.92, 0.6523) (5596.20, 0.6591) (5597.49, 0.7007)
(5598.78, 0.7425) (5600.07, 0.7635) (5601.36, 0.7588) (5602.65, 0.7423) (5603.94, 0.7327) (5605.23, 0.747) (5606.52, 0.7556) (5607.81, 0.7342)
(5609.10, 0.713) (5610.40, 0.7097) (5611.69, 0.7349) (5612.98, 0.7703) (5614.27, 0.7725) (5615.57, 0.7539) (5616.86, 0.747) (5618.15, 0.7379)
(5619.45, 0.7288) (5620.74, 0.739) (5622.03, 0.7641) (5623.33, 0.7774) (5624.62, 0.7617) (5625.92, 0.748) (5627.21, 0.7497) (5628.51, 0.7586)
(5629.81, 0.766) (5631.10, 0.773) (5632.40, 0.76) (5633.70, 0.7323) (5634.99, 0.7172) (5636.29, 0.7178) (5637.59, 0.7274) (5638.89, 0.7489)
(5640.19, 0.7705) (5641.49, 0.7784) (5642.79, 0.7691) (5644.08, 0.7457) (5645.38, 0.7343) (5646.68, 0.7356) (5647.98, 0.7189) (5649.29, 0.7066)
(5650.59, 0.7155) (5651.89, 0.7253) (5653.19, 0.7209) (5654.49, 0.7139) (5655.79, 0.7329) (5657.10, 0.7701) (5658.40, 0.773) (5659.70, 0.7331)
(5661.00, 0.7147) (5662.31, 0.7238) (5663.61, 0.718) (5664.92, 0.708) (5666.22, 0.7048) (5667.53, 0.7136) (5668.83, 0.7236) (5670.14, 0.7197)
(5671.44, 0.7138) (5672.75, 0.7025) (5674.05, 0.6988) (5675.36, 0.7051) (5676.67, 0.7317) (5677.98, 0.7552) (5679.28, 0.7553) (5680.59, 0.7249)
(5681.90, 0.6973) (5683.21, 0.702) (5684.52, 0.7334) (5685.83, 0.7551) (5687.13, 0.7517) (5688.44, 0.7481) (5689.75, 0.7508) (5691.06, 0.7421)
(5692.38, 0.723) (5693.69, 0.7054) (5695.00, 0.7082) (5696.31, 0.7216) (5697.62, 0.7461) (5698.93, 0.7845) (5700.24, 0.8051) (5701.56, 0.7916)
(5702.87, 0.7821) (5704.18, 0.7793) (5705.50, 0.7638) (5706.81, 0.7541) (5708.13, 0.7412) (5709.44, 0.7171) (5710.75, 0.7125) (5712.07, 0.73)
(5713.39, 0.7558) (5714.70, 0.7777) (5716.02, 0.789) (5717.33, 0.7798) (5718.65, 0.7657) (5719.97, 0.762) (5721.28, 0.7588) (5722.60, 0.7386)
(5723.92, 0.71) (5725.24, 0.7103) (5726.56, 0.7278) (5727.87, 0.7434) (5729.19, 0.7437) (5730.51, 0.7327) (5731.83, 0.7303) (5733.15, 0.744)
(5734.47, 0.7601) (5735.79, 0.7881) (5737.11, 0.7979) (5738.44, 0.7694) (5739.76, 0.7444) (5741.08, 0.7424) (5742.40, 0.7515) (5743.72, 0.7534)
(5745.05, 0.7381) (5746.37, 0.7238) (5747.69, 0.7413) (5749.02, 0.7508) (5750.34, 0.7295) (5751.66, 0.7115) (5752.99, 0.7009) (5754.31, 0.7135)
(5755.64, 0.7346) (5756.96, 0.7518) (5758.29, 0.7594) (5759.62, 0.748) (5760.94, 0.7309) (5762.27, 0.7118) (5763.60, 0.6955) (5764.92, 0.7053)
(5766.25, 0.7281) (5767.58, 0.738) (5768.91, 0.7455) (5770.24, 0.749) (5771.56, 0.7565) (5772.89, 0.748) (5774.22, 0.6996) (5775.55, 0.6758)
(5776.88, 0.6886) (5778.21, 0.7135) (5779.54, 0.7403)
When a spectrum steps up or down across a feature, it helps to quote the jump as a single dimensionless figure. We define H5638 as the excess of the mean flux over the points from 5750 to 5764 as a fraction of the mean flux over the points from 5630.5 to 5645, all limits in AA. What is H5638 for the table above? -0.03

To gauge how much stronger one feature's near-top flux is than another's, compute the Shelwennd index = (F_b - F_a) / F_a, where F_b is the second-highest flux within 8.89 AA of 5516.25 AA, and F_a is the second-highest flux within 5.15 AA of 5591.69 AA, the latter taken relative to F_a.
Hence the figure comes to 0.076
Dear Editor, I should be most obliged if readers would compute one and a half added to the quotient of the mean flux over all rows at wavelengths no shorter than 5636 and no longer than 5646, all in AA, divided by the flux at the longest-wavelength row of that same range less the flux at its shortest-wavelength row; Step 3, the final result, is 47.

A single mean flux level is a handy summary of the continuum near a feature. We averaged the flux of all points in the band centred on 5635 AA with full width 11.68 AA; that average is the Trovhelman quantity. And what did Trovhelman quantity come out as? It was 0.746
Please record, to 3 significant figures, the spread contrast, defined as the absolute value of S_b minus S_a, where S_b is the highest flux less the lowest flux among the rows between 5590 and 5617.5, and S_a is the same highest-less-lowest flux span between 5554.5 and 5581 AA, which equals 0.161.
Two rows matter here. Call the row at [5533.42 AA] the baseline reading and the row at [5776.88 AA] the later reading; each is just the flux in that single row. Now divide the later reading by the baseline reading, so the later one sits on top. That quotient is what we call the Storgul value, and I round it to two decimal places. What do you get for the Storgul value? 0.92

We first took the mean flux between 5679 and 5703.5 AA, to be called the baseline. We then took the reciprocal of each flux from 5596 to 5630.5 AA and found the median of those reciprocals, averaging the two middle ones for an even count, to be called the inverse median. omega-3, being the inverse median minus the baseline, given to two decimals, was 0.60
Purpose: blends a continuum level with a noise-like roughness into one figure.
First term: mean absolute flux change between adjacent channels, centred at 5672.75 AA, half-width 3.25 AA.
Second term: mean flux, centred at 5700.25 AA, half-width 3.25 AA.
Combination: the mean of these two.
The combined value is 0.39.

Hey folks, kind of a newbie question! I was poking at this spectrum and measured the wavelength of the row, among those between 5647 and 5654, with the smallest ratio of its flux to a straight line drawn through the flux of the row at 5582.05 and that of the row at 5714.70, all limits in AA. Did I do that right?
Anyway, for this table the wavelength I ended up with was 5649.29 AA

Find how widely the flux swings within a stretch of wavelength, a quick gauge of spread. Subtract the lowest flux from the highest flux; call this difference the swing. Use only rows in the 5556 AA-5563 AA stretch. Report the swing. 0.039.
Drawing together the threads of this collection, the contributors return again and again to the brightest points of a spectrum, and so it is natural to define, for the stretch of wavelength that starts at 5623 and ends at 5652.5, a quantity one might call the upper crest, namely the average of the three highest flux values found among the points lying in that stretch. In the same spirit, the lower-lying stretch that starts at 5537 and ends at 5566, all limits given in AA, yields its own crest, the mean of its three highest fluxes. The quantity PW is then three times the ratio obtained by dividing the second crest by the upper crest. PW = 3.07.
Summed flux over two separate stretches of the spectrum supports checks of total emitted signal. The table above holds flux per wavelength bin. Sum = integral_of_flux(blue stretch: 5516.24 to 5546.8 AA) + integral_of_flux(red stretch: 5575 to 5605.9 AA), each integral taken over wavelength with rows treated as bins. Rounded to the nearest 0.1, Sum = 46.5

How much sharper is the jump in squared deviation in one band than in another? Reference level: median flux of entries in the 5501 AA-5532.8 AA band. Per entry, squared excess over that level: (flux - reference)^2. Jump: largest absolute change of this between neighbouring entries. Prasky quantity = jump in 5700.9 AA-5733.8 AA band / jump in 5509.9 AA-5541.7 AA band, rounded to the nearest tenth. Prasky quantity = 1.1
